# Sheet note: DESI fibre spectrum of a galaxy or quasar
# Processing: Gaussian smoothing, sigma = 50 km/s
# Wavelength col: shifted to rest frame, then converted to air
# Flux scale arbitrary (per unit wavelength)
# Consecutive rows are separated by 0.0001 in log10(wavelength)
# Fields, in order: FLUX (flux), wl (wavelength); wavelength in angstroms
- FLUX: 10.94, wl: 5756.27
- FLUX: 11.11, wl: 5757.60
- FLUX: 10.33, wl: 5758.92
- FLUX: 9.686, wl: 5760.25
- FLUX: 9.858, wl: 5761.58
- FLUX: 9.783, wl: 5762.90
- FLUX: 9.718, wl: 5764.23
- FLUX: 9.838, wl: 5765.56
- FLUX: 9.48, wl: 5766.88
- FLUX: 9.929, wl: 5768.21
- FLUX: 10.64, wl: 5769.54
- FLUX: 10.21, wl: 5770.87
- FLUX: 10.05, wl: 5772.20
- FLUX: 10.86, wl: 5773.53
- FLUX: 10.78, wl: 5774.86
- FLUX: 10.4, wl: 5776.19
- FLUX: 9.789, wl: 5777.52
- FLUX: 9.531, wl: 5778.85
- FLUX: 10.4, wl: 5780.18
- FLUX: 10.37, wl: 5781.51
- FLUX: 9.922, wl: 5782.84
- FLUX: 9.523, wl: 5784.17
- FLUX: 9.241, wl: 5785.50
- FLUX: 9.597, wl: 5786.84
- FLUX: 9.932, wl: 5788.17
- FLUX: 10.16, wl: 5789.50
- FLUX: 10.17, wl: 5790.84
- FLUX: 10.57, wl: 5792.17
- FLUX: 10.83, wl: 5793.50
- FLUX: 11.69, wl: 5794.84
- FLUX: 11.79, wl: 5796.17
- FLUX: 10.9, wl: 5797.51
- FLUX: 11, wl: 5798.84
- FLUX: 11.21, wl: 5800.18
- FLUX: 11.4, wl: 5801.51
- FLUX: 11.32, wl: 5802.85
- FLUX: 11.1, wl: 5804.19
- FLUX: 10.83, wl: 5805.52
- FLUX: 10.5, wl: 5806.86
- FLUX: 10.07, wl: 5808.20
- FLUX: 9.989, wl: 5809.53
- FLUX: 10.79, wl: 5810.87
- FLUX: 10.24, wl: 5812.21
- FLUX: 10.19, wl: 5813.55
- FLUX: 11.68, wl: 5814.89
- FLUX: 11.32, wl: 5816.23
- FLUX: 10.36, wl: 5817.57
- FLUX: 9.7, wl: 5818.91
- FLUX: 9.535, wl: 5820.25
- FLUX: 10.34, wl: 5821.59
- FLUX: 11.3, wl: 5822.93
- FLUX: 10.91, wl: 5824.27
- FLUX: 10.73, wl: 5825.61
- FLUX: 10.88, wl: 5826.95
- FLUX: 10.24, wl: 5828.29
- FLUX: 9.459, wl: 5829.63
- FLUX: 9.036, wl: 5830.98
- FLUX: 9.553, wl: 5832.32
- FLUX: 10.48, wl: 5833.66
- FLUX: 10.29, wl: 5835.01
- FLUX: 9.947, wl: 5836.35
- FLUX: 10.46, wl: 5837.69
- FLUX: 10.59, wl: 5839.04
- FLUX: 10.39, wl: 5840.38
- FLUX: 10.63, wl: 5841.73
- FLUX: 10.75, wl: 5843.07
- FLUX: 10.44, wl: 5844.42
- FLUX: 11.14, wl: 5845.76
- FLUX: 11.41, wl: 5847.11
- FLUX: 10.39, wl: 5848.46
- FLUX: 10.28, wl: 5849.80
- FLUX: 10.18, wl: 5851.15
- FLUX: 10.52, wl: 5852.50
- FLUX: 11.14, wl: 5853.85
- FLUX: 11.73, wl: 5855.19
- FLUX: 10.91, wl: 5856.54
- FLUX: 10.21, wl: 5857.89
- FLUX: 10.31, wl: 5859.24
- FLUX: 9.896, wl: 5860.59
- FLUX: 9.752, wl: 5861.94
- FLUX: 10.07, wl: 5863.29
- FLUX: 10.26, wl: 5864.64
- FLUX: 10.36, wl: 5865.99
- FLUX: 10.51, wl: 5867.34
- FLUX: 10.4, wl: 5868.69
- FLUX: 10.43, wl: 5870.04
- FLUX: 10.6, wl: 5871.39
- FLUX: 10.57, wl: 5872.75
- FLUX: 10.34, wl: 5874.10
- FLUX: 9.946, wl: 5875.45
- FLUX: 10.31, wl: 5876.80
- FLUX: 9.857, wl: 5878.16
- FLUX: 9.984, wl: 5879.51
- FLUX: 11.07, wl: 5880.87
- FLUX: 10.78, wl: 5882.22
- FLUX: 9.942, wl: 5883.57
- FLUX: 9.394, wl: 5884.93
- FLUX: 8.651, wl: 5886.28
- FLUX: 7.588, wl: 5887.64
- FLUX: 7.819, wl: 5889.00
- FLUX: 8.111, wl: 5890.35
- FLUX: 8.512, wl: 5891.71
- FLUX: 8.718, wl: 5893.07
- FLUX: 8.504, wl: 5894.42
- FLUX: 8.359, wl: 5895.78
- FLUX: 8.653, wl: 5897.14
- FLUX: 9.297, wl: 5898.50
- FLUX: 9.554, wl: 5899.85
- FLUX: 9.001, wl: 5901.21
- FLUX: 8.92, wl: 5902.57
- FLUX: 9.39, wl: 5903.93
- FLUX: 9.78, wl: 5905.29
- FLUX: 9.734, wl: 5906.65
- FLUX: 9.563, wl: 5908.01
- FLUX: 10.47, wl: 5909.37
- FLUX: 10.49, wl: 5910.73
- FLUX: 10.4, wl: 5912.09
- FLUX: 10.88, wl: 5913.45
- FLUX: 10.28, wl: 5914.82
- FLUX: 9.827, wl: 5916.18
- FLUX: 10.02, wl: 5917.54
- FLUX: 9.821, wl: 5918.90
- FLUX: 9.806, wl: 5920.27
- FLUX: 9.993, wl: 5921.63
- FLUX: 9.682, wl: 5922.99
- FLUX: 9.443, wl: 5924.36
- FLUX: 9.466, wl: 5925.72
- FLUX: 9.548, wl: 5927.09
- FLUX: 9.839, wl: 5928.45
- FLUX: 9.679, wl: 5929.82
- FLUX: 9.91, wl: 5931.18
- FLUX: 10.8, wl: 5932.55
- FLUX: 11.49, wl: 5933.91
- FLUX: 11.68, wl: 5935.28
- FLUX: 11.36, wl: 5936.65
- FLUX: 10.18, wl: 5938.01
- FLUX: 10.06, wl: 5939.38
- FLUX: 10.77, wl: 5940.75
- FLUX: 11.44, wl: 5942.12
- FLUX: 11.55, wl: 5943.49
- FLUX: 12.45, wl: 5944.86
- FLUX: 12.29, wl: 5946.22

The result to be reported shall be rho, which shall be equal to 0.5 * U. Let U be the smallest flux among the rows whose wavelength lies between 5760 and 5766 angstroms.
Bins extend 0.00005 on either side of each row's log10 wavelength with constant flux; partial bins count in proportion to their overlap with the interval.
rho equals 4.84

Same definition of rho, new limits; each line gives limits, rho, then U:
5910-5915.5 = 5.14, 10.28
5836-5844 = 4.97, 9.947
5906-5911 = 4.78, 9.563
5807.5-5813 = 4.99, 9.989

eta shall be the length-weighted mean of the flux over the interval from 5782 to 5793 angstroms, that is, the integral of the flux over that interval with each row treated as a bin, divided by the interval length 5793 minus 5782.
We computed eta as 9.9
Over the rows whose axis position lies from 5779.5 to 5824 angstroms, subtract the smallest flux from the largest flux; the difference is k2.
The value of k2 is 2.55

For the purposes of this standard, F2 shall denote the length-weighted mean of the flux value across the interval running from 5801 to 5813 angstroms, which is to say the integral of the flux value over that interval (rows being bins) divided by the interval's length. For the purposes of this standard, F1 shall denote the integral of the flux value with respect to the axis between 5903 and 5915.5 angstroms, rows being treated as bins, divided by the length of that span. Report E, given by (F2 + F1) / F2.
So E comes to 1.94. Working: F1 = 10.1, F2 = 10.7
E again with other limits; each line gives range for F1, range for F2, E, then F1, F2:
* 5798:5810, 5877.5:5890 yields 2.15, 10.8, 9.4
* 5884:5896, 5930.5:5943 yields 1.78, 8.4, 10.9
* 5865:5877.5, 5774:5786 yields 2.04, 10.4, 10.0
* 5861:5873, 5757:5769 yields 2.03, 10.3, 10.0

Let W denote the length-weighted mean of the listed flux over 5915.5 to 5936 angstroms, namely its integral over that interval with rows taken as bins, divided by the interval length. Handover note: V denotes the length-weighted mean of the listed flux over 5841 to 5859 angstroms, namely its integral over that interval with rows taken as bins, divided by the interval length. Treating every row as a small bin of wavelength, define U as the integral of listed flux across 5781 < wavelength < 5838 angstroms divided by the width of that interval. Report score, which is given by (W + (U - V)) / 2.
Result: 4.9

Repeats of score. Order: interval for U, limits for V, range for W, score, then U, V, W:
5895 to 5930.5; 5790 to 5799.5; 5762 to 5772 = 4.3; 9.7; 11.0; 9.9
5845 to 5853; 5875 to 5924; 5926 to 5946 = 6.0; 10.7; 9.5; 10.8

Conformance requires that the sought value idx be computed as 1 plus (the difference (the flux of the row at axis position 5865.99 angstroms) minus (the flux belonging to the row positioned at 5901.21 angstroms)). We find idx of 2.4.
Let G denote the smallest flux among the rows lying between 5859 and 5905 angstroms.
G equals 7.588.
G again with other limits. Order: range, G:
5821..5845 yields 9.036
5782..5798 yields 9.241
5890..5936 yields 8.111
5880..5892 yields 7.588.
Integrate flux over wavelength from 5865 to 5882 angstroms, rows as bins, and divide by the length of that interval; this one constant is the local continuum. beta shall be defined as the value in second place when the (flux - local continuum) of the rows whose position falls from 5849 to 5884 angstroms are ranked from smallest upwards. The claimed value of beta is -0.52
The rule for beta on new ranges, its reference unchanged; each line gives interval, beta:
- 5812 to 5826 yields -0.67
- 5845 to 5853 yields -0.09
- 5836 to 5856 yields -0.19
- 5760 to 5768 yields -0.69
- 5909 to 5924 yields -0.57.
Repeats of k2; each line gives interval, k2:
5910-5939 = 2.24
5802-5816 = 1.69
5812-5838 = 2.64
